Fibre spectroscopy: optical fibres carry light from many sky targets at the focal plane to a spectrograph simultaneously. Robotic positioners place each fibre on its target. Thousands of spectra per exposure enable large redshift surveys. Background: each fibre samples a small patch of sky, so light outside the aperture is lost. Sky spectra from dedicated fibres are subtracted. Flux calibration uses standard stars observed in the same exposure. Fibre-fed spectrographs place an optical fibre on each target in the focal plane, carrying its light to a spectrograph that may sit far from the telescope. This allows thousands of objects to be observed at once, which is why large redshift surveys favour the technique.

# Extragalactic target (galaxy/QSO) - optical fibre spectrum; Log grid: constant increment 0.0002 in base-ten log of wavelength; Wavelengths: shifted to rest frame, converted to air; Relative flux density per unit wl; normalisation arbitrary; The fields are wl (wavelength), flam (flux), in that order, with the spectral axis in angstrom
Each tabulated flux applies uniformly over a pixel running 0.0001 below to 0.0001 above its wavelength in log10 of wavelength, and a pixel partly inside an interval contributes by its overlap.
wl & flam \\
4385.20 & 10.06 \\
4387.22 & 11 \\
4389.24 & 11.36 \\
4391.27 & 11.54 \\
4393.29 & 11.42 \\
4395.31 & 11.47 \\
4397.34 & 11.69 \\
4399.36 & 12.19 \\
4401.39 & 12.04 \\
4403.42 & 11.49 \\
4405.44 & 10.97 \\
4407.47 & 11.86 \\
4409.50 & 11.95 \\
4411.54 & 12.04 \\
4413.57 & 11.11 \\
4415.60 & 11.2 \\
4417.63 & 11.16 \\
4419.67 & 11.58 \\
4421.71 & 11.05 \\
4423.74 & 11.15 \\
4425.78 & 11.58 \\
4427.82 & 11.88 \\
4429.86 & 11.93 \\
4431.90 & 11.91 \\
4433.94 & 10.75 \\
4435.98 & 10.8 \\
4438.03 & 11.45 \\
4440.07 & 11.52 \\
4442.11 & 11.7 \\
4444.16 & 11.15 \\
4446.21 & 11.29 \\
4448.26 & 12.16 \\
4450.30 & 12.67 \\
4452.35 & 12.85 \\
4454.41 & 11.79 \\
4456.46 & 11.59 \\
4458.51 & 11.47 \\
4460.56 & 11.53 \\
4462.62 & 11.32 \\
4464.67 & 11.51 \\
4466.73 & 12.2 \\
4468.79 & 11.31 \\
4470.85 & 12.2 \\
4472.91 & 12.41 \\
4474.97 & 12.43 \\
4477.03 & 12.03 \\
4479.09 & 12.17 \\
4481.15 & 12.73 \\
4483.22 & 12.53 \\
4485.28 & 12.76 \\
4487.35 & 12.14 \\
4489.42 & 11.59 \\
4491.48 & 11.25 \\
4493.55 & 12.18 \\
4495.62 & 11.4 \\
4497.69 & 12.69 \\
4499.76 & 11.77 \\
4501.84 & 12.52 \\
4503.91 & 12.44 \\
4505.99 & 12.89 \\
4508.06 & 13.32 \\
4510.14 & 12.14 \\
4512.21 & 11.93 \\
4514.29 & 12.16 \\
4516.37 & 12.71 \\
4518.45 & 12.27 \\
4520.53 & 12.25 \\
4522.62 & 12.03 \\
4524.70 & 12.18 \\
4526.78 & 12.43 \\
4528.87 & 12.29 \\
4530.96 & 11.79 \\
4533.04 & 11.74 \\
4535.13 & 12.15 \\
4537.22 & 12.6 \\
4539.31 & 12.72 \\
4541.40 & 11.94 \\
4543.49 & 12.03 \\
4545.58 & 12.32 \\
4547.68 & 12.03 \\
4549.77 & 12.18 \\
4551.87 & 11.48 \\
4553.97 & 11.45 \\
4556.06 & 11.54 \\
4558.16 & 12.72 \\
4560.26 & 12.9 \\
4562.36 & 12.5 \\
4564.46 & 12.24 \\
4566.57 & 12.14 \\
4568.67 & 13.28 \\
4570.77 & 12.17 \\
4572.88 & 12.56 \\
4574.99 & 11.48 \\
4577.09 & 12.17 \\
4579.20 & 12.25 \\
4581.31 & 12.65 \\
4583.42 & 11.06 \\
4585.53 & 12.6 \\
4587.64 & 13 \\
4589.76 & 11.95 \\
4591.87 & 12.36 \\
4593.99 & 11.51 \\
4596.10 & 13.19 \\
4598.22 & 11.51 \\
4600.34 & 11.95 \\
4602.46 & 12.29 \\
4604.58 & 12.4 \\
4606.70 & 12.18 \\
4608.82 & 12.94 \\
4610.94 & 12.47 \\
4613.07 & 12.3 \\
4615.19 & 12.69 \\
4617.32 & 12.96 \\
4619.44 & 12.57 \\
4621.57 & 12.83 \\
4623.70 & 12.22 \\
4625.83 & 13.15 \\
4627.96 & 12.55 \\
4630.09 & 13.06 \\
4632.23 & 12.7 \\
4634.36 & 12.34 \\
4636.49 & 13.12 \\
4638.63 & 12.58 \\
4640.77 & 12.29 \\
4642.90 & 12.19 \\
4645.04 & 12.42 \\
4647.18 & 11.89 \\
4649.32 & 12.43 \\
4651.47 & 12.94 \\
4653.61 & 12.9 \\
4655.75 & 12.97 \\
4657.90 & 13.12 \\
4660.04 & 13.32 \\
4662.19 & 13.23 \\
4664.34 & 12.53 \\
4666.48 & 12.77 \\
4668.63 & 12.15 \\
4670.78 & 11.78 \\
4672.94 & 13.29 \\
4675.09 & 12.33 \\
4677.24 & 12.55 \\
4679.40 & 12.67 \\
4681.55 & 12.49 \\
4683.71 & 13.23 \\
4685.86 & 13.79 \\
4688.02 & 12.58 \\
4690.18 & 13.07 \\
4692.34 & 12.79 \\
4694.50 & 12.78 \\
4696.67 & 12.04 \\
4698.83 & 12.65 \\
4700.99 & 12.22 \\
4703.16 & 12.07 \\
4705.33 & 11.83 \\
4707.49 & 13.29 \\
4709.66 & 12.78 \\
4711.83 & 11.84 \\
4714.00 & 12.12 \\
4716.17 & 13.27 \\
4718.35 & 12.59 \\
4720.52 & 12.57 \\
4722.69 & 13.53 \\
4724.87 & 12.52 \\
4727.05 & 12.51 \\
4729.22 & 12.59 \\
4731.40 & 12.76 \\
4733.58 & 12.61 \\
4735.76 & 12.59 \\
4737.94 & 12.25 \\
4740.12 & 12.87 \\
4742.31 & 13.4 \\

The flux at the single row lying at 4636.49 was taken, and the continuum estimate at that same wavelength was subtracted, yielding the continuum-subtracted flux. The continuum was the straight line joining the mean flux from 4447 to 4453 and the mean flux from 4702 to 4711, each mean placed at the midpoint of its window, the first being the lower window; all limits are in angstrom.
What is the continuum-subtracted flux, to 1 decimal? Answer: 0.6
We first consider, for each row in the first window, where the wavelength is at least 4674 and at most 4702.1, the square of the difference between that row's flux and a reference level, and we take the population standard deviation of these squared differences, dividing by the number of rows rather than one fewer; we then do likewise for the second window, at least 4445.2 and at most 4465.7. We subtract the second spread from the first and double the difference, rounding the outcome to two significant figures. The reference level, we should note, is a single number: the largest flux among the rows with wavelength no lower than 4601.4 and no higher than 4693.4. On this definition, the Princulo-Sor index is -2.0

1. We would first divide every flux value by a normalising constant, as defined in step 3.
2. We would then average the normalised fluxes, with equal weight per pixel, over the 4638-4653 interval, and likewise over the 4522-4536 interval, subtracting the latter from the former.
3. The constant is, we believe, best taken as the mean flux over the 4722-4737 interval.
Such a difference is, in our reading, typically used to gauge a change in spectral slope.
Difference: 0.024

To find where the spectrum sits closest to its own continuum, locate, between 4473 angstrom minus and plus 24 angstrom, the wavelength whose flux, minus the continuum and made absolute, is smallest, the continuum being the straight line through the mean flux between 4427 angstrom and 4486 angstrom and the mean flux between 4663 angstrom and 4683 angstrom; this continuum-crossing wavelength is 4454.41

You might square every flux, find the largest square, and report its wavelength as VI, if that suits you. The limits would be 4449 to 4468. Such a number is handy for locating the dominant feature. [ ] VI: 4452.35 angstrom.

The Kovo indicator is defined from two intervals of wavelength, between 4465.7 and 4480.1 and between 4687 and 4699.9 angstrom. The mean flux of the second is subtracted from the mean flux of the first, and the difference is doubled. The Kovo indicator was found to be -1.1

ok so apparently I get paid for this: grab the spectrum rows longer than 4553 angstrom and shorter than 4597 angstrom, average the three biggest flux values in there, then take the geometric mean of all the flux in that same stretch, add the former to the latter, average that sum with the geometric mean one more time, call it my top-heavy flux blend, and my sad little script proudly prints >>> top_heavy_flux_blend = 18.8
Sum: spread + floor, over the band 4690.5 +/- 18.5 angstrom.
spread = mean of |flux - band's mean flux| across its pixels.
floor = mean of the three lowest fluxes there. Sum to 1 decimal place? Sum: 12.4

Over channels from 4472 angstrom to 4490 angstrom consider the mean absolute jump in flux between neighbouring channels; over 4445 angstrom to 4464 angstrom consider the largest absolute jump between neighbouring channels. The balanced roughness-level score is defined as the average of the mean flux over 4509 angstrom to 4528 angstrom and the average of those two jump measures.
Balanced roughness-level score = 6.47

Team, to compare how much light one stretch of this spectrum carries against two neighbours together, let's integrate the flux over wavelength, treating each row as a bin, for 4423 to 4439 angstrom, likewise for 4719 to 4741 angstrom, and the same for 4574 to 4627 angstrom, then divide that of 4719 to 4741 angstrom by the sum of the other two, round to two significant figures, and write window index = 0.33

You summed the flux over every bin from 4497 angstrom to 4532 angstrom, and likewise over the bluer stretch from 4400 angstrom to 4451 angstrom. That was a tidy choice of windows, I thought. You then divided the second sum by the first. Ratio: 1.4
